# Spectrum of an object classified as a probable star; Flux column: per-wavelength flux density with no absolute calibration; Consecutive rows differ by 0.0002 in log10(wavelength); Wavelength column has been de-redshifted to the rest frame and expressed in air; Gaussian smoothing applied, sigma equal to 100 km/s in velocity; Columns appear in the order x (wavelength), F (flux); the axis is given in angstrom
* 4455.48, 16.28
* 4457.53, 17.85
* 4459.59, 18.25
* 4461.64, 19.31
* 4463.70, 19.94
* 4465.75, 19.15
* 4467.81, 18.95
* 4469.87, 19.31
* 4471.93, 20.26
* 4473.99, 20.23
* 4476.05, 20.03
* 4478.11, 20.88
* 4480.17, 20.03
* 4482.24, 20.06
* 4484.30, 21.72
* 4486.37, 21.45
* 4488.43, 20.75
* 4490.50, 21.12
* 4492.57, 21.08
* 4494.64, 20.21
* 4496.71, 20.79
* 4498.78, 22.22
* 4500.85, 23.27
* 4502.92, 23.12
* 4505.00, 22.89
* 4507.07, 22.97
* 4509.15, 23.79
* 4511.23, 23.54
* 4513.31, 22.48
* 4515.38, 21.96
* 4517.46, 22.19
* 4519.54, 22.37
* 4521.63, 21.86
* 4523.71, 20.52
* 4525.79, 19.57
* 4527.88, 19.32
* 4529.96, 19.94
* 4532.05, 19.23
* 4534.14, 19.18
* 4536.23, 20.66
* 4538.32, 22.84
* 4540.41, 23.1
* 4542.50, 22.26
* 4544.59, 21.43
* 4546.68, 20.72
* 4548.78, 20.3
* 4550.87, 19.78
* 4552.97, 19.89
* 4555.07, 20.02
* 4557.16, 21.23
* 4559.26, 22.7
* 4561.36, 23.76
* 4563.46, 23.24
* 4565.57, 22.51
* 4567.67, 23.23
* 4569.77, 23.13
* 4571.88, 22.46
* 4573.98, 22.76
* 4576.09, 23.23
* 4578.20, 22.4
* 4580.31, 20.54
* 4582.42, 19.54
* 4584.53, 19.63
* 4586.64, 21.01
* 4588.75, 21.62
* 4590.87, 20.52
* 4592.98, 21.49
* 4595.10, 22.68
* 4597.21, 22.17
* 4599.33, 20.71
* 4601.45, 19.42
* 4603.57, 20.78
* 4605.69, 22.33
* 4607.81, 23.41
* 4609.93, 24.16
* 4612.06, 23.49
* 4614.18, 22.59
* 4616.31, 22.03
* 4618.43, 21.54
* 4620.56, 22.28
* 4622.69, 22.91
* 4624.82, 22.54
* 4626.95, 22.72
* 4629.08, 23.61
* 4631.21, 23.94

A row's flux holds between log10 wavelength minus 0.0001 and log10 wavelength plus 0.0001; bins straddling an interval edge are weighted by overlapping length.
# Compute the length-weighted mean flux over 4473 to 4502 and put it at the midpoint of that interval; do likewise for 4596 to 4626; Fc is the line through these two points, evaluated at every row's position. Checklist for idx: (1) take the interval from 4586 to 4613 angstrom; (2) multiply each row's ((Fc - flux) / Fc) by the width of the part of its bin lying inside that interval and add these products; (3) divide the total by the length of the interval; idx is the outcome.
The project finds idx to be 0.011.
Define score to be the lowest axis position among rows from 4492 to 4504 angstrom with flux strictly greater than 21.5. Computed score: 4498.78 angstrom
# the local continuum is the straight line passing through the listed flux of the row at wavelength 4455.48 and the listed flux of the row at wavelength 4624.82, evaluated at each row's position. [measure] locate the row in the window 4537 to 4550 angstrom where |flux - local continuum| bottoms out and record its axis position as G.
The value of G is 4548.78 angstrom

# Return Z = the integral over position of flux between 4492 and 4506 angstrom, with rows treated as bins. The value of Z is 308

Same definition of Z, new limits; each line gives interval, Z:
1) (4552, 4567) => 329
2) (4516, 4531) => 313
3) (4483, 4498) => 315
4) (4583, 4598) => 319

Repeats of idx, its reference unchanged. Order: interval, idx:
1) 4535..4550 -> -0.002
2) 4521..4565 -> 0.023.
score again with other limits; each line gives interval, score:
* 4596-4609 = 4597.21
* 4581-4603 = 4588.75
